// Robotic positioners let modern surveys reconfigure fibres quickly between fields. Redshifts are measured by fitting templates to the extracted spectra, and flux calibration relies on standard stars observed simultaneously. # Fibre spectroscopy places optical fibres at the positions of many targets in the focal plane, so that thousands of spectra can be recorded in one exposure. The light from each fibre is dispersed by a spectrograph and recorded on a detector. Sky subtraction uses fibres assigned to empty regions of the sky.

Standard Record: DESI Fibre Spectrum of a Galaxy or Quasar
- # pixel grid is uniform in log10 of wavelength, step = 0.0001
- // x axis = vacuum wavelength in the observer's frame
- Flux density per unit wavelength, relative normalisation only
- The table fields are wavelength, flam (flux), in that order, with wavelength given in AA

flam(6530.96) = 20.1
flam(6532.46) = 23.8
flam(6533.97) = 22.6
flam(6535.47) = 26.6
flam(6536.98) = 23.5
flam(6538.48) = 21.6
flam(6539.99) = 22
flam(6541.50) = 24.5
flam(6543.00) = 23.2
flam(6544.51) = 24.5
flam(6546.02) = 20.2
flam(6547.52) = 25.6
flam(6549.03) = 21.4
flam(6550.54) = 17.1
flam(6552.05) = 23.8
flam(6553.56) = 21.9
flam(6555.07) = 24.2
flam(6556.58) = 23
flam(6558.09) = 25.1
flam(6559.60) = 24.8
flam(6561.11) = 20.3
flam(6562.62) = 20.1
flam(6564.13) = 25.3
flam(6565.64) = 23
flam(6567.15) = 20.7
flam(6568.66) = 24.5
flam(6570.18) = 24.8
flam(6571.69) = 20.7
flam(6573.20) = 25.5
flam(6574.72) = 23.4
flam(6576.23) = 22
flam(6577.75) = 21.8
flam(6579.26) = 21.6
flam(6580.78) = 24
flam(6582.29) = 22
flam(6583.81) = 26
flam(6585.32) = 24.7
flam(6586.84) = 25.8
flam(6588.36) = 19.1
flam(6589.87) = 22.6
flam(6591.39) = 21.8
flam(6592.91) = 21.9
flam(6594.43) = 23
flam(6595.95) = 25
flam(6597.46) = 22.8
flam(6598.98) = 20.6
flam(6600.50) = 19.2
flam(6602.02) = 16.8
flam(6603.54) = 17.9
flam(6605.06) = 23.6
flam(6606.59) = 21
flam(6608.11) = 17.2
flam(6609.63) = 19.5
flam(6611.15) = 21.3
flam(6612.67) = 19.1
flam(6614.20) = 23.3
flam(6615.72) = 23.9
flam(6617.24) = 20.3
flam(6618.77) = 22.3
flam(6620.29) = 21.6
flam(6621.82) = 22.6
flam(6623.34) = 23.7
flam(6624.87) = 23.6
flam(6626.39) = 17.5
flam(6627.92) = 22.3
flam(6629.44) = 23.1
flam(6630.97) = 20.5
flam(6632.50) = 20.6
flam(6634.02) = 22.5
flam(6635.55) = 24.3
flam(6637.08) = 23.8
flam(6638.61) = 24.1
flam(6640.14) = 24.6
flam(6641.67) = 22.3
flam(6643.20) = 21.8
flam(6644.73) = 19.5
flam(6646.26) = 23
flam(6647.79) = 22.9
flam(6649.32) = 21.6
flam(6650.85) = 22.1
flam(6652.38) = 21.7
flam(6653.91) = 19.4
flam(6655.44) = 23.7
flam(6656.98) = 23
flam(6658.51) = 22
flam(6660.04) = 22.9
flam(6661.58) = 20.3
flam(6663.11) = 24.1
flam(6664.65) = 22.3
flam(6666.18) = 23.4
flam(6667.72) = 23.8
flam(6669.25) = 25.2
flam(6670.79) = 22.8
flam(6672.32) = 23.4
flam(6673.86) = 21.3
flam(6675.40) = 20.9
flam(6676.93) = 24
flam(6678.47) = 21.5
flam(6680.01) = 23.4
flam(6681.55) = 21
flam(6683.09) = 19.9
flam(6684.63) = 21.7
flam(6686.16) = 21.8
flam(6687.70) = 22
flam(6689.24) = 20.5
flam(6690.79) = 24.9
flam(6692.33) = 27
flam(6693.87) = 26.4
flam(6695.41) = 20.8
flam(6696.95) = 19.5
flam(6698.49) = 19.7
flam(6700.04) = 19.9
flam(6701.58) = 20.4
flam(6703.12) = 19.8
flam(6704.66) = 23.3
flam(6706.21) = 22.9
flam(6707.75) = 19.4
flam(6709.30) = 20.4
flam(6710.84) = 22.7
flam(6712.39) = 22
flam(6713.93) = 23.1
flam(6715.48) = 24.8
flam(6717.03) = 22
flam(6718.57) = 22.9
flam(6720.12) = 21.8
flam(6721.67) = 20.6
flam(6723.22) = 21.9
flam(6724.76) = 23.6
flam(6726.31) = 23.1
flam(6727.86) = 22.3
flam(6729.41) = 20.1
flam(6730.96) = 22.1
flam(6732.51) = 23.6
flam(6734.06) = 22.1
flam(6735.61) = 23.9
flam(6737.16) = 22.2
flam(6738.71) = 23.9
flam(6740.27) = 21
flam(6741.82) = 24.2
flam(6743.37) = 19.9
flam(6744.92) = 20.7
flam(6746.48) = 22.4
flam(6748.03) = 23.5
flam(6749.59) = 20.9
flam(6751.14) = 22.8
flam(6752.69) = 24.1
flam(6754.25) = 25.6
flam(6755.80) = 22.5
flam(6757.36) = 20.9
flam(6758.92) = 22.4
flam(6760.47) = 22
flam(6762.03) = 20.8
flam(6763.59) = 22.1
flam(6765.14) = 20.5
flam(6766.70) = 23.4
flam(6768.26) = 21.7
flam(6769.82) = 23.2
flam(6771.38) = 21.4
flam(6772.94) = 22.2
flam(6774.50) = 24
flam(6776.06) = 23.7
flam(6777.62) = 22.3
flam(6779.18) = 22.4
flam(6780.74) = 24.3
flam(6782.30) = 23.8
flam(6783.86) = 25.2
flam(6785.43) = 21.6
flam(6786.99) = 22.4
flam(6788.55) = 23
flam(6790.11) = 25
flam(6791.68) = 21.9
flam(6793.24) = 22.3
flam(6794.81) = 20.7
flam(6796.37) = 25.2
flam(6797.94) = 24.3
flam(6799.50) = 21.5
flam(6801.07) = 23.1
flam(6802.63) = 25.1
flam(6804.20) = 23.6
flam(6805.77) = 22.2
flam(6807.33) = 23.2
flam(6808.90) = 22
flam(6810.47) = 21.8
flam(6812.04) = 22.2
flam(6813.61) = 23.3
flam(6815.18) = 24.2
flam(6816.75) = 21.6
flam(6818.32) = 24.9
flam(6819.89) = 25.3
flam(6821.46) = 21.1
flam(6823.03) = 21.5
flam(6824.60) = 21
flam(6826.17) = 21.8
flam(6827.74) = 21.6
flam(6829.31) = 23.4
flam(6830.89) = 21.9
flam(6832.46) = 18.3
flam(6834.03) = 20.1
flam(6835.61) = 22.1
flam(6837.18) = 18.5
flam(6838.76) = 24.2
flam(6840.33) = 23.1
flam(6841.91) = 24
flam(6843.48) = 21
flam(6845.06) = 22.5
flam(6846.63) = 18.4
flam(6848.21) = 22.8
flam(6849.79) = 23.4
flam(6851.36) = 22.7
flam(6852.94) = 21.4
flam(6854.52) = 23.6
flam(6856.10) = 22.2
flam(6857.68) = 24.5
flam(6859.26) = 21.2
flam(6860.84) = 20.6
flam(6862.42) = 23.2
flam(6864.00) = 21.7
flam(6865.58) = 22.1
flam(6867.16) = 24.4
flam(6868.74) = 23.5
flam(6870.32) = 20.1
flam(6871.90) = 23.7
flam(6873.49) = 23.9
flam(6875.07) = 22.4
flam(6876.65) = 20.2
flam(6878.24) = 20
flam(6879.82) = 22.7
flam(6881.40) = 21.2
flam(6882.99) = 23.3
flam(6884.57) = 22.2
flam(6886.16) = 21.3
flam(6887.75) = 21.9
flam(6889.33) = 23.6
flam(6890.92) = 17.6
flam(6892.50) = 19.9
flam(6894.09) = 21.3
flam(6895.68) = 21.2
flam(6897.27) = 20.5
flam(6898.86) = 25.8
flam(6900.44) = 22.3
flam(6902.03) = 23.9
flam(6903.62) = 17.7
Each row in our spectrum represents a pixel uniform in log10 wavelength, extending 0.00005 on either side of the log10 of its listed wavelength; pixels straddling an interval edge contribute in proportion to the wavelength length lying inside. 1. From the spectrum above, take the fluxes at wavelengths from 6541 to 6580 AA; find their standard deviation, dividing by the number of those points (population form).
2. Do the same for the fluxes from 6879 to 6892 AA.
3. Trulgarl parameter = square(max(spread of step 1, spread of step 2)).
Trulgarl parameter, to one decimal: 4.4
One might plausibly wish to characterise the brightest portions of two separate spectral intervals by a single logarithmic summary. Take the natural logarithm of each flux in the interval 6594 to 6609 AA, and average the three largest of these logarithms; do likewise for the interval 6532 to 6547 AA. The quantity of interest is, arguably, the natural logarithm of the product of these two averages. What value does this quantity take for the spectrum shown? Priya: 2.326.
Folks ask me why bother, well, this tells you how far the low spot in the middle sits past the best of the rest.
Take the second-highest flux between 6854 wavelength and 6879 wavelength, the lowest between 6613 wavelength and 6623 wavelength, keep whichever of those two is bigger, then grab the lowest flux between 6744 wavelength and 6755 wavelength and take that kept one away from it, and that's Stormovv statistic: -3.7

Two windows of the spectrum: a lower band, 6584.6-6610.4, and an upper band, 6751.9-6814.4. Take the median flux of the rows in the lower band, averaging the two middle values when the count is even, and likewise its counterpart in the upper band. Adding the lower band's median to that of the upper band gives 44.20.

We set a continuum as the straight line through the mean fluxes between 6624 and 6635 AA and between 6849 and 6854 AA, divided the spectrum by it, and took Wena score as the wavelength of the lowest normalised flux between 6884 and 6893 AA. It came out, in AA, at 6890.92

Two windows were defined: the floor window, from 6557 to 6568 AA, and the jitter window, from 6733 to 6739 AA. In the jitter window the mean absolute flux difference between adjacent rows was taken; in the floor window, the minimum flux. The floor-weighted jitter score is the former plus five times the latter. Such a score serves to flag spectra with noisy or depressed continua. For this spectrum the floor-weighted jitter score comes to 102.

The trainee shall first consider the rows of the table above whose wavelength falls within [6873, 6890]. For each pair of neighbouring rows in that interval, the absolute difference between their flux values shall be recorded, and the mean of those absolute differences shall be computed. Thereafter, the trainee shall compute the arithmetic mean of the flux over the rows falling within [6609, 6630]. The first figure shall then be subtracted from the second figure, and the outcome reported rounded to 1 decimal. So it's 20.3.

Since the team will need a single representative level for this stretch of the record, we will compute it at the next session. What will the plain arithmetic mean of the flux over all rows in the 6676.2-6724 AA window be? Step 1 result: 22.0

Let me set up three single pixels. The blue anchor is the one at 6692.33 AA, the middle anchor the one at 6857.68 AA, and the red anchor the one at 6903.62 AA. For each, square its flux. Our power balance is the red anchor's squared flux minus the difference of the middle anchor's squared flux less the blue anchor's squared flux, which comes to 442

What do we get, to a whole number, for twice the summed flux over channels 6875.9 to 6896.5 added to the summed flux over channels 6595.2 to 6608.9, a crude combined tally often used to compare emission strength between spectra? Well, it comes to 737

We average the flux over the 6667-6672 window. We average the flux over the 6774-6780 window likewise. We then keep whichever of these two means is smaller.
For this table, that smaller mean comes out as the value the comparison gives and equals 23.1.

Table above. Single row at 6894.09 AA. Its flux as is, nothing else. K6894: 21.3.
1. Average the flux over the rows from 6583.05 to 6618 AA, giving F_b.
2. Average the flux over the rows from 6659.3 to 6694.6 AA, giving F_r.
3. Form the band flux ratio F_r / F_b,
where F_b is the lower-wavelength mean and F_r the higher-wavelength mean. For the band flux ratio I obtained 1.06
